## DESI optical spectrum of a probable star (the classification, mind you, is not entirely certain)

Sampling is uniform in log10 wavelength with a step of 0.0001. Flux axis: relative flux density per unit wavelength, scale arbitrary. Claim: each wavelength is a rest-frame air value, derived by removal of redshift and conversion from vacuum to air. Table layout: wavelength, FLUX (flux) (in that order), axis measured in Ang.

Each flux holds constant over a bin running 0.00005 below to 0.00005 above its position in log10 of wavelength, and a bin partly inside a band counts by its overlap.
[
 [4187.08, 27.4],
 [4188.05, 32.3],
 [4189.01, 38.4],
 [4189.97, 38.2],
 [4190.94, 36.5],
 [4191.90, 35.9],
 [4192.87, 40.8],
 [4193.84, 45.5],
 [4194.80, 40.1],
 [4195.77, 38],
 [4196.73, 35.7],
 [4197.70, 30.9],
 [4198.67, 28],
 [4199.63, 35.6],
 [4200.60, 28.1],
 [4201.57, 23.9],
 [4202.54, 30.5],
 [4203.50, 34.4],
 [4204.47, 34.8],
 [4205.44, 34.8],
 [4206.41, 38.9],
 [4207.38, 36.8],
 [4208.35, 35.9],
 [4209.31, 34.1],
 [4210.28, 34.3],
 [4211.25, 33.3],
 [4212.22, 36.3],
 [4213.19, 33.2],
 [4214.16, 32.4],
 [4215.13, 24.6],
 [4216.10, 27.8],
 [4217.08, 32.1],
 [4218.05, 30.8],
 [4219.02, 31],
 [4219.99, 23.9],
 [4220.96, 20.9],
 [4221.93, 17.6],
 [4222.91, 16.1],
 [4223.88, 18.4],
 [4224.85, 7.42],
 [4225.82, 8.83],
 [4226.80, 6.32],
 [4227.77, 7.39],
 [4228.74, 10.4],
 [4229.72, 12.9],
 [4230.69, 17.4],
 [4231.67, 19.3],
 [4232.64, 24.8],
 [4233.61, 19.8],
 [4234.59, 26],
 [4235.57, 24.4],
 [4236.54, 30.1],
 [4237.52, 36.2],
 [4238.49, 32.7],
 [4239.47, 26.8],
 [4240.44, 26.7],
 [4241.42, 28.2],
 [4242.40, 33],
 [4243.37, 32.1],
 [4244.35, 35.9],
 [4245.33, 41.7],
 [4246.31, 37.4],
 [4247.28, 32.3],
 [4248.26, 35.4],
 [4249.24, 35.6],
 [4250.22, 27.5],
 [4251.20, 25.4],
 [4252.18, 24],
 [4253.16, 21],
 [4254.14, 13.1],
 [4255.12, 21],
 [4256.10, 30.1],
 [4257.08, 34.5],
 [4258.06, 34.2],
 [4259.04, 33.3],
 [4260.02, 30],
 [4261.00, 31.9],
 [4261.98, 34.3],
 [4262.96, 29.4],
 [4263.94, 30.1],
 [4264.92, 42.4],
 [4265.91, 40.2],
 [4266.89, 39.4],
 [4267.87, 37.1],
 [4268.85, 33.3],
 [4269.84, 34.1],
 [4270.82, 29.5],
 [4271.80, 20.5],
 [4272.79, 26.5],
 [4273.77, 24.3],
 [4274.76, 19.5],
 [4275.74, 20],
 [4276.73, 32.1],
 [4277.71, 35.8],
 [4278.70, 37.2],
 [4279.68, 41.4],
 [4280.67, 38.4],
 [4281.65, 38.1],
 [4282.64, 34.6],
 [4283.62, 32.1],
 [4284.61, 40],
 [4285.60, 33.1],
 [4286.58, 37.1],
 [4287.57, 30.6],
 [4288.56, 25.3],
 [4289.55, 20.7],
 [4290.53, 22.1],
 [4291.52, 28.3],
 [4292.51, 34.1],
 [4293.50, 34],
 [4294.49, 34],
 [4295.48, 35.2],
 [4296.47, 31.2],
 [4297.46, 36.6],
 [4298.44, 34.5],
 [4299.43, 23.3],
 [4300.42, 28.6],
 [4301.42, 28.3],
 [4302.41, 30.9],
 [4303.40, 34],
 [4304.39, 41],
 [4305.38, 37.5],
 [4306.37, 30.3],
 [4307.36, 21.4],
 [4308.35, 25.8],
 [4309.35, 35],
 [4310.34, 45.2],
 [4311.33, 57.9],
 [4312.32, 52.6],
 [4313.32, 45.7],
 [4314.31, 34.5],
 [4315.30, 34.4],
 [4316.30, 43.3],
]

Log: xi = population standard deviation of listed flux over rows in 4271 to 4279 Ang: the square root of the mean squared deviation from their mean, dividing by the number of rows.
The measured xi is 6.7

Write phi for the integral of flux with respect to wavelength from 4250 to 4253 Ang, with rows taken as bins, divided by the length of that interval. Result 24.9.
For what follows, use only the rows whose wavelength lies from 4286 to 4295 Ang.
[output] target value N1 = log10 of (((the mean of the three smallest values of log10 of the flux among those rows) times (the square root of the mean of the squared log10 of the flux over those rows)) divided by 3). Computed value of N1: -0.18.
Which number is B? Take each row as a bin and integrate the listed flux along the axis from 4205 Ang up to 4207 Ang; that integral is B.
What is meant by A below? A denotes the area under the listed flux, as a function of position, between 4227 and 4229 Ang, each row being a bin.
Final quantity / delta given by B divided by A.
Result 4.39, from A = 17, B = 74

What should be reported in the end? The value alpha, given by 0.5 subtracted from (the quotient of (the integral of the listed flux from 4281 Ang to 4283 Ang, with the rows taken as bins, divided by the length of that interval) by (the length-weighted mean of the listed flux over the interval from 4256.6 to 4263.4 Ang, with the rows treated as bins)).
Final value 0.63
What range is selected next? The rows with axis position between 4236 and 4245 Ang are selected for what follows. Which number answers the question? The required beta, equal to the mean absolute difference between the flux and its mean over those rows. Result 3.0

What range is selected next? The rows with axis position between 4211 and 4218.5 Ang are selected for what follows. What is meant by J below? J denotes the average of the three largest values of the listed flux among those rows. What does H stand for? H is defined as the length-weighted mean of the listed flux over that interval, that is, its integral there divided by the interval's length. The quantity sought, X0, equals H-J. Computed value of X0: -3.0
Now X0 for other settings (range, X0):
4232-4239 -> -5.5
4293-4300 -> -2.8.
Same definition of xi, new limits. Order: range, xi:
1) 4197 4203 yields 3.6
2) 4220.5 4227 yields 5.5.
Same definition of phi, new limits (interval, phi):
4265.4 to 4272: 34.0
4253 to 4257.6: 24.2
